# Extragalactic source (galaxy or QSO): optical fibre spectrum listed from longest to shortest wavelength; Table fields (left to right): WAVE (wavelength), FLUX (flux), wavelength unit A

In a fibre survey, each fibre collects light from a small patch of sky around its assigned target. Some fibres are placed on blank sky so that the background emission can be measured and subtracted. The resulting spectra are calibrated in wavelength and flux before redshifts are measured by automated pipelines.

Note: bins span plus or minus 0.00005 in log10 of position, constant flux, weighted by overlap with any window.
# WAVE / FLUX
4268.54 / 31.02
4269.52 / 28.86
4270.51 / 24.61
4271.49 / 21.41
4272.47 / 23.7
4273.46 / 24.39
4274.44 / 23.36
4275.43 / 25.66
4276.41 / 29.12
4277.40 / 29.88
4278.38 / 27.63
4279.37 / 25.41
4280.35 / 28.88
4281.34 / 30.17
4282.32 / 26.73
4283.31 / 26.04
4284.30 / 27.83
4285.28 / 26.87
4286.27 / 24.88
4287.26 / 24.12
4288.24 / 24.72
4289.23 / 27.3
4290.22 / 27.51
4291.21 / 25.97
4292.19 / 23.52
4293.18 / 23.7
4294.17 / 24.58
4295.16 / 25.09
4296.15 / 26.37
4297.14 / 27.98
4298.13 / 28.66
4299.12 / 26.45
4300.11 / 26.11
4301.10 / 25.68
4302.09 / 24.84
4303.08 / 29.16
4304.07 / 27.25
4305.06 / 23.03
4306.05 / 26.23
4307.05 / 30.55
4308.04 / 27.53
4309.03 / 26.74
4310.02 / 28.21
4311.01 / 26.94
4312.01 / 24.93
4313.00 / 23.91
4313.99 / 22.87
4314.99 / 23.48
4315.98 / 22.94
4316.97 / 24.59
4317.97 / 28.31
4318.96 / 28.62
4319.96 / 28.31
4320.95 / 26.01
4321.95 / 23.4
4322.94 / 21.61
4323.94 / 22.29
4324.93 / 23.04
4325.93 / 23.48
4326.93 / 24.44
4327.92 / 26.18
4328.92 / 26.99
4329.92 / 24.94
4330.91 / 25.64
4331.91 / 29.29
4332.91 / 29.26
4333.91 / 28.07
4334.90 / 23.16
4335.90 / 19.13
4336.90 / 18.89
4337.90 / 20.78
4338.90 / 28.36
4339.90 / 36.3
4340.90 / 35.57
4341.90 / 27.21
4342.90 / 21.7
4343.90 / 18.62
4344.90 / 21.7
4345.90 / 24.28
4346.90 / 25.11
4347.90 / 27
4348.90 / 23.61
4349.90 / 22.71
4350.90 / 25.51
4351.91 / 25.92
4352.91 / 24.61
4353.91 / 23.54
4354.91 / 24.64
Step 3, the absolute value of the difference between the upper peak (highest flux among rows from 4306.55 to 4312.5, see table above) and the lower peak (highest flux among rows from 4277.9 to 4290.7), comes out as 0.4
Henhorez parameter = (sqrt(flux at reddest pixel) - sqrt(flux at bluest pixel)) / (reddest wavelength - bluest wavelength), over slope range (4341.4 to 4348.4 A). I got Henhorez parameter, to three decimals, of -0.003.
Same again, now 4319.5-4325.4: -0.105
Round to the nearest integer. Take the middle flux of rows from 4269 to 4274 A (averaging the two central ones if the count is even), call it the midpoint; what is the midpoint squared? 595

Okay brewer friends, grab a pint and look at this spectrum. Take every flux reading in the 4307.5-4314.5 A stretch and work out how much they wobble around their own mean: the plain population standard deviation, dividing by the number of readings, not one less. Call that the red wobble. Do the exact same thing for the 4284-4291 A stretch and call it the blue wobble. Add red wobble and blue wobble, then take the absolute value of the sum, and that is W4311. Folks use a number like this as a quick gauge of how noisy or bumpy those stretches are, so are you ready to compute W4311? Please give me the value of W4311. 3.3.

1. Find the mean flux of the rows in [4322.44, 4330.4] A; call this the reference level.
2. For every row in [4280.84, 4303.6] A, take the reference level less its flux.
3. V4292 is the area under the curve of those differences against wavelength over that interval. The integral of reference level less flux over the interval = -49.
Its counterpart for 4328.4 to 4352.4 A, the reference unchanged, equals -31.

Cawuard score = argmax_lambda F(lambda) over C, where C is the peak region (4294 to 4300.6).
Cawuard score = 4298.13 A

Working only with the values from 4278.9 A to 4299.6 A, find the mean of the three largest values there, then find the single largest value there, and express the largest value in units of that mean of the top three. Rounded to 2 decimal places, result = 1.03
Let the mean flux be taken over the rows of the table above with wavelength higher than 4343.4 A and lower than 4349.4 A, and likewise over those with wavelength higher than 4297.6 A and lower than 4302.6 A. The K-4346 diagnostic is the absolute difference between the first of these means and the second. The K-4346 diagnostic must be 3.0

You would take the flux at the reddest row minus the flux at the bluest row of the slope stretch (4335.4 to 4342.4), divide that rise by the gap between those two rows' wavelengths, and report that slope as 1.3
